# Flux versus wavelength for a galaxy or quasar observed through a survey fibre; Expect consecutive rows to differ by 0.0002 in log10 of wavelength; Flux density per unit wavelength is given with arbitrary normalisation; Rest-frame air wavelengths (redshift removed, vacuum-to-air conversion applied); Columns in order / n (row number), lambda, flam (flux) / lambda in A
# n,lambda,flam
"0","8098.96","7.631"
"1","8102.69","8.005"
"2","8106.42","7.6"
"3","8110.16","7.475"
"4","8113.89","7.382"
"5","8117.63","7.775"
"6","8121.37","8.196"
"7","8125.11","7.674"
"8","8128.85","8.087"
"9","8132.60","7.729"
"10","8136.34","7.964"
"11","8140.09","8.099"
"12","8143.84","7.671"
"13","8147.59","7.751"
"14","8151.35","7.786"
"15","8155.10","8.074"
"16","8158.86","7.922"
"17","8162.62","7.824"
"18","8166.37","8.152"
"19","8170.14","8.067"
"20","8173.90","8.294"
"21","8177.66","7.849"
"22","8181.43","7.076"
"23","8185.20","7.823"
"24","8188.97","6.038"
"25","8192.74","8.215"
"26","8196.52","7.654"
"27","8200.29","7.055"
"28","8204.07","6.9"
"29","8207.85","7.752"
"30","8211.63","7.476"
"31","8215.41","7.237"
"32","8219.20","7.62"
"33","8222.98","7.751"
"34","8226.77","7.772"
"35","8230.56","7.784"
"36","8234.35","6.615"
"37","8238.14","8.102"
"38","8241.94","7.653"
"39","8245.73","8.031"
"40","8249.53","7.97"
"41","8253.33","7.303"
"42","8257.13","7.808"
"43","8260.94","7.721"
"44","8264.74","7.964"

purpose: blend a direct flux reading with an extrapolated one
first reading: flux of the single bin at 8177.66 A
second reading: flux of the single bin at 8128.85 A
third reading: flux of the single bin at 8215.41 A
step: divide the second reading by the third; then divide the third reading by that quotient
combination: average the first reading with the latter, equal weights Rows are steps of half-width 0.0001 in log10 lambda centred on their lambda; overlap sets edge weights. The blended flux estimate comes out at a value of 7.2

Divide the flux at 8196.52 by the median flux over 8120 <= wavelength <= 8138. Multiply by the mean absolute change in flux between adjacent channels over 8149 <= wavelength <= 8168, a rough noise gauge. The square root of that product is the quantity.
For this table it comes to 0.46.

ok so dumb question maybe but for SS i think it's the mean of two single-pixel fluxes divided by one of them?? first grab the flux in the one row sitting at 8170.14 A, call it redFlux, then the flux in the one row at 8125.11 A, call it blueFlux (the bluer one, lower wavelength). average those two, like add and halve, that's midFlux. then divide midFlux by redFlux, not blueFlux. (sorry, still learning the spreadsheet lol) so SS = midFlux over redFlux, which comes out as 0.98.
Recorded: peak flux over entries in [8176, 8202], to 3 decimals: 8.215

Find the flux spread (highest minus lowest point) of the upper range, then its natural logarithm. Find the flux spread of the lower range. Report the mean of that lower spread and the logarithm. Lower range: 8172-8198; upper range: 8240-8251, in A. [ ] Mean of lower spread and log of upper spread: 0.64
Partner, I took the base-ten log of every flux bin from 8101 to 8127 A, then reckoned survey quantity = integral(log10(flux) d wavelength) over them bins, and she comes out 23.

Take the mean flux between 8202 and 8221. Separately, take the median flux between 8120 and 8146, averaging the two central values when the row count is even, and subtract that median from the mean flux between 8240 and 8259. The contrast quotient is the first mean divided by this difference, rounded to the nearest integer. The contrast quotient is -35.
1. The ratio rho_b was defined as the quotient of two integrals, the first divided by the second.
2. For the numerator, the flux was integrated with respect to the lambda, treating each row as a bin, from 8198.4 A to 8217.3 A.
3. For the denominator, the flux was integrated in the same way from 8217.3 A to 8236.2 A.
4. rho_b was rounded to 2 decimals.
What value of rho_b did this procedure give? 0.97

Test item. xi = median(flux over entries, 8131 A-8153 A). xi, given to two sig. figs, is 7.8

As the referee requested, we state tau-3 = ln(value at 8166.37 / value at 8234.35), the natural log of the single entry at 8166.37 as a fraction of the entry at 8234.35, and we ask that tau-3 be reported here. 0.209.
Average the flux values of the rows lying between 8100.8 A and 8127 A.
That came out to 7.73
